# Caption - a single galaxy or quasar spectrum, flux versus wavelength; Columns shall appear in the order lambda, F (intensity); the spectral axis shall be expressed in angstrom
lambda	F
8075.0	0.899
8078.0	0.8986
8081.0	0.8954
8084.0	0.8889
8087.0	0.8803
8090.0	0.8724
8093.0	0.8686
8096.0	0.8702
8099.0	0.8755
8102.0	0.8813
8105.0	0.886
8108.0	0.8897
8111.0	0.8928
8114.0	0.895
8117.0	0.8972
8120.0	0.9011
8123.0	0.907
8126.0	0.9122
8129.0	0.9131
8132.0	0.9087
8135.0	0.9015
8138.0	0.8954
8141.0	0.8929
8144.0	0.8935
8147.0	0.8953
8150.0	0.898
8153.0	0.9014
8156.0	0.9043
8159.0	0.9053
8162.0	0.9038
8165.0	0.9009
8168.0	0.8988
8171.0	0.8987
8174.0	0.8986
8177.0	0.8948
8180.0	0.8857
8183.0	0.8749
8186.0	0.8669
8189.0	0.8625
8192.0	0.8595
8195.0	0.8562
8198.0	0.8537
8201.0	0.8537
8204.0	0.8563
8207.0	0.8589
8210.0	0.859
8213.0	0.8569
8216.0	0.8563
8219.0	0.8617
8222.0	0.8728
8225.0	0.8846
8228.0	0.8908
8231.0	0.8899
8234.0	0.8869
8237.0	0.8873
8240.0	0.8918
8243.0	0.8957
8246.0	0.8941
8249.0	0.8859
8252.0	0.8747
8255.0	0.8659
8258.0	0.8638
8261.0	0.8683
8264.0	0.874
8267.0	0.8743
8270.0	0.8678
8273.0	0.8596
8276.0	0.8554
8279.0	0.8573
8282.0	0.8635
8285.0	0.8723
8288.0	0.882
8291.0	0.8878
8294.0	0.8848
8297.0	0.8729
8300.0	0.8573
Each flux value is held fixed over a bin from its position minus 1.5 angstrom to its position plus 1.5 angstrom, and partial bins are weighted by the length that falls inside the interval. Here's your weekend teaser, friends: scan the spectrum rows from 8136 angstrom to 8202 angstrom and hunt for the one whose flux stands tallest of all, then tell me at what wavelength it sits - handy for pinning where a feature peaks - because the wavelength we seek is 8159.0 angstrom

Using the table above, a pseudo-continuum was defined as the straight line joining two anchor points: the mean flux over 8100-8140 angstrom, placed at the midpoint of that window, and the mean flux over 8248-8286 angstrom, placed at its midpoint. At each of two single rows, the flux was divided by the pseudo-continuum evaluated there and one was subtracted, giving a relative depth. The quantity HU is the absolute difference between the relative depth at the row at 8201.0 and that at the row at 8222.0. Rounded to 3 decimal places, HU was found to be 0.027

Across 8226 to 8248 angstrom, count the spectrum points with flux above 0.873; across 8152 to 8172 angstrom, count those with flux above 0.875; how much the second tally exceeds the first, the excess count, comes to 0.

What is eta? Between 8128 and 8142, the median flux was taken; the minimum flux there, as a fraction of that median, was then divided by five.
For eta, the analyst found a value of 0.198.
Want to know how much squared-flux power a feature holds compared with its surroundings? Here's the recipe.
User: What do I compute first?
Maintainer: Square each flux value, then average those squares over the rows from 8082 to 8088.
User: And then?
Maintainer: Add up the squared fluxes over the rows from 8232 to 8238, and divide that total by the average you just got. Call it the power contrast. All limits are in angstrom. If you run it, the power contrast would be 2.01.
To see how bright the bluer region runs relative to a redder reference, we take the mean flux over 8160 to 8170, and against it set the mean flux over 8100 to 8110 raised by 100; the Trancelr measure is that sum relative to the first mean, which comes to 112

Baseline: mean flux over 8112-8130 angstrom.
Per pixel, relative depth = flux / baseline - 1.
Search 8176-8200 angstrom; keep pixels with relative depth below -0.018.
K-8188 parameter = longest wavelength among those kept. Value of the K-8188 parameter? 8198.0 angstrom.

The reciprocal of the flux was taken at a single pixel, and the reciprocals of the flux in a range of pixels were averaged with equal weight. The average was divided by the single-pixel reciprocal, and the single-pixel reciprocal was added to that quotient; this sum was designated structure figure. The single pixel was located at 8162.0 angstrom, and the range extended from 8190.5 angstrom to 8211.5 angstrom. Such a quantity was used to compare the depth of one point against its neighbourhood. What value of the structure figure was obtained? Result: 2.16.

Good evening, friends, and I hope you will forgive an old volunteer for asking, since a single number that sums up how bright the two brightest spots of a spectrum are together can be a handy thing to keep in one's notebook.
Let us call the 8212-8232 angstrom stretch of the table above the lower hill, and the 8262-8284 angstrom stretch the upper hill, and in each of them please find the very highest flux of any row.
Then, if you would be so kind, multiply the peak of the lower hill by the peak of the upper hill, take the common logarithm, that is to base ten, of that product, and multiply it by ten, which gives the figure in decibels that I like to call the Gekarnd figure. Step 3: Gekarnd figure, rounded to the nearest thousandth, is -1.086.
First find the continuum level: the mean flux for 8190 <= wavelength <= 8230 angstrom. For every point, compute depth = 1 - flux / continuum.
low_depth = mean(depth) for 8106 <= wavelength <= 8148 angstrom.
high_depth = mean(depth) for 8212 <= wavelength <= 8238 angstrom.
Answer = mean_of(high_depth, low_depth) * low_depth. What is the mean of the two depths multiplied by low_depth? 0.0012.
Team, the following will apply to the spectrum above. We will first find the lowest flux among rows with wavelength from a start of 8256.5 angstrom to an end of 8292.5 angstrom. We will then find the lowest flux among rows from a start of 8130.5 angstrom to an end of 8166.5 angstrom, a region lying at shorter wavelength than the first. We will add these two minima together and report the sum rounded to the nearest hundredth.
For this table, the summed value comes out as 1.75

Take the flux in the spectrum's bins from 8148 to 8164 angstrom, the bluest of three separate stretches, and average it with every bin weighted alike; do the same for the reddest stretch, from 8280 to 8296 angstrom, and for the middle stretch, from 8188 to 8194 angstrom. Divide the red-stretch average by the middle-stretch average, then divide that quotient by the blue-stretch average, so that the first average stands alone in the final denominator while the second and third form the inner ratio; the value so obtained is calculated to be 1.13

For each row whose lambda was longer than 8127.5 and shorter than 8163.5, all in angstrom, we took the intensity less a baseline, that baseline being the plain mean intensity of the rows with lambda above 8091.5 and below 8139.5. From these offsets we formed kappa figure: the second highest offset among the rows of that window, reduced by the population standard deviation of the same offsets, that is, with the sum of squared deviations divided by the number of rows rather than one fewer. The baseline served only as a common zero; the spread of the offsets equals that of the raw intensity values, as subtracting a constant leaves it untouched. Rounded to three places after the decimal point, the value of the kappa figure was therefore 0.009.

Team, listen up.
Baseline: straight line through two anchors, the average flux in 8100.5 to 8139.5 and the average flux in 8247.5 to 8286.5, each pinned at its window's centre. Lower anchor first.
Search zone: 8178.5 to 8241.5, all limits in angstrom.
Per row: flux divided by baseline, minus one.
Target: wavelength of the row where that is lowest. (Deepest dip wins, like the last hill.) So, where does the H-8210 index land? 8198.0 angstrom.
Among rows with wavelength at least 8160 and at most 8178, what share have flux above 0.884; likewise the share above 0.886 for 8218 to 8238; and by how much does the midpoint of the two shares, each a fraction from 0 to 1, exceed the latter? 0.21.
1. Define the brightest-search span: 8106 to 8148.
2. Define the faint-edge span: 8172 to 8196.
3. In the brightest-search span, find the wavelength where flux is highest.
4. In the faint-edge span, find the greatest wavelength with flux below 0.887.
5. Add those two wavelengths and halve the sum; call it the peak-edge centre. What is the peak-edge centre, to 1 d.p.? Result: 8162.0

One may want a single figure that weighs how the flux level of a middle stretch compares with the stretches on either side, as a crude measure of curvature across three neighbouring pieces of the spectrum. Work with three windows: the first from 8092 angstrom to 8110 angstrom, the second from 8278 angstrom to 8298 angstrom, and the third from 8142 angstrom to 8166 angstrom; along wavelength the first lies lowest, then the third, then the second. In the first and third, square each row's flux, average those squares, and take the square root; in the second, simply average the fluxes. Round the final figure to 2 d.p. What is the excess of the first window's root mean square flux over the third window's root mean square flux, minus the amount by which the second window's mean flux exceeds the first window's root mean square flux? -0.02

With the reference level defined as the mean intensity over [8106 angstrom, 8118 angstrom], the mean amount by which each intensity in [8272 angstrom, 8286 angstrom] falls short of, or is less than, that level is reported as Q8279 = 0.032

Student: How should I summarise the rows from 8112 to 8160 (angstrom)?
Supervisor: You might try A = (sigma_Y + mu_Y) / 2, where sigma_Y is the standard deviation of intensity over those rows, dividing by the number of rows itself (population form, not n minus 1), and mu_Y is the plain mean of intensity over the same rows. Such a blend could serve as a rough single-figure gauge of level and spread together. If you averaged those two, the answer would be 0.454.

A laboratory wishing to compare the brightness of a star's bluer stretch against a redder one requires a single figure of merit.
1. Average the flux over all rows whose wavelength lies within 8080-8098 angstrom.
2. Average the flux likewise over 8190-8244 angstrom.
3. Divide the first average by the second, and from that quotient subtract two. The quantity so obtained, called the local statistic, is -0.990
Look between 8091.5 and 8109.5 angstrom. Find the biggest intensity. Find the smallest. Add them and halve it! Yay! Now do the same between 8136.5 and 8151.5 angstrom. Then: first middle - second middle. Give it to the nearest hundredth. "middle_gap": -0.02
